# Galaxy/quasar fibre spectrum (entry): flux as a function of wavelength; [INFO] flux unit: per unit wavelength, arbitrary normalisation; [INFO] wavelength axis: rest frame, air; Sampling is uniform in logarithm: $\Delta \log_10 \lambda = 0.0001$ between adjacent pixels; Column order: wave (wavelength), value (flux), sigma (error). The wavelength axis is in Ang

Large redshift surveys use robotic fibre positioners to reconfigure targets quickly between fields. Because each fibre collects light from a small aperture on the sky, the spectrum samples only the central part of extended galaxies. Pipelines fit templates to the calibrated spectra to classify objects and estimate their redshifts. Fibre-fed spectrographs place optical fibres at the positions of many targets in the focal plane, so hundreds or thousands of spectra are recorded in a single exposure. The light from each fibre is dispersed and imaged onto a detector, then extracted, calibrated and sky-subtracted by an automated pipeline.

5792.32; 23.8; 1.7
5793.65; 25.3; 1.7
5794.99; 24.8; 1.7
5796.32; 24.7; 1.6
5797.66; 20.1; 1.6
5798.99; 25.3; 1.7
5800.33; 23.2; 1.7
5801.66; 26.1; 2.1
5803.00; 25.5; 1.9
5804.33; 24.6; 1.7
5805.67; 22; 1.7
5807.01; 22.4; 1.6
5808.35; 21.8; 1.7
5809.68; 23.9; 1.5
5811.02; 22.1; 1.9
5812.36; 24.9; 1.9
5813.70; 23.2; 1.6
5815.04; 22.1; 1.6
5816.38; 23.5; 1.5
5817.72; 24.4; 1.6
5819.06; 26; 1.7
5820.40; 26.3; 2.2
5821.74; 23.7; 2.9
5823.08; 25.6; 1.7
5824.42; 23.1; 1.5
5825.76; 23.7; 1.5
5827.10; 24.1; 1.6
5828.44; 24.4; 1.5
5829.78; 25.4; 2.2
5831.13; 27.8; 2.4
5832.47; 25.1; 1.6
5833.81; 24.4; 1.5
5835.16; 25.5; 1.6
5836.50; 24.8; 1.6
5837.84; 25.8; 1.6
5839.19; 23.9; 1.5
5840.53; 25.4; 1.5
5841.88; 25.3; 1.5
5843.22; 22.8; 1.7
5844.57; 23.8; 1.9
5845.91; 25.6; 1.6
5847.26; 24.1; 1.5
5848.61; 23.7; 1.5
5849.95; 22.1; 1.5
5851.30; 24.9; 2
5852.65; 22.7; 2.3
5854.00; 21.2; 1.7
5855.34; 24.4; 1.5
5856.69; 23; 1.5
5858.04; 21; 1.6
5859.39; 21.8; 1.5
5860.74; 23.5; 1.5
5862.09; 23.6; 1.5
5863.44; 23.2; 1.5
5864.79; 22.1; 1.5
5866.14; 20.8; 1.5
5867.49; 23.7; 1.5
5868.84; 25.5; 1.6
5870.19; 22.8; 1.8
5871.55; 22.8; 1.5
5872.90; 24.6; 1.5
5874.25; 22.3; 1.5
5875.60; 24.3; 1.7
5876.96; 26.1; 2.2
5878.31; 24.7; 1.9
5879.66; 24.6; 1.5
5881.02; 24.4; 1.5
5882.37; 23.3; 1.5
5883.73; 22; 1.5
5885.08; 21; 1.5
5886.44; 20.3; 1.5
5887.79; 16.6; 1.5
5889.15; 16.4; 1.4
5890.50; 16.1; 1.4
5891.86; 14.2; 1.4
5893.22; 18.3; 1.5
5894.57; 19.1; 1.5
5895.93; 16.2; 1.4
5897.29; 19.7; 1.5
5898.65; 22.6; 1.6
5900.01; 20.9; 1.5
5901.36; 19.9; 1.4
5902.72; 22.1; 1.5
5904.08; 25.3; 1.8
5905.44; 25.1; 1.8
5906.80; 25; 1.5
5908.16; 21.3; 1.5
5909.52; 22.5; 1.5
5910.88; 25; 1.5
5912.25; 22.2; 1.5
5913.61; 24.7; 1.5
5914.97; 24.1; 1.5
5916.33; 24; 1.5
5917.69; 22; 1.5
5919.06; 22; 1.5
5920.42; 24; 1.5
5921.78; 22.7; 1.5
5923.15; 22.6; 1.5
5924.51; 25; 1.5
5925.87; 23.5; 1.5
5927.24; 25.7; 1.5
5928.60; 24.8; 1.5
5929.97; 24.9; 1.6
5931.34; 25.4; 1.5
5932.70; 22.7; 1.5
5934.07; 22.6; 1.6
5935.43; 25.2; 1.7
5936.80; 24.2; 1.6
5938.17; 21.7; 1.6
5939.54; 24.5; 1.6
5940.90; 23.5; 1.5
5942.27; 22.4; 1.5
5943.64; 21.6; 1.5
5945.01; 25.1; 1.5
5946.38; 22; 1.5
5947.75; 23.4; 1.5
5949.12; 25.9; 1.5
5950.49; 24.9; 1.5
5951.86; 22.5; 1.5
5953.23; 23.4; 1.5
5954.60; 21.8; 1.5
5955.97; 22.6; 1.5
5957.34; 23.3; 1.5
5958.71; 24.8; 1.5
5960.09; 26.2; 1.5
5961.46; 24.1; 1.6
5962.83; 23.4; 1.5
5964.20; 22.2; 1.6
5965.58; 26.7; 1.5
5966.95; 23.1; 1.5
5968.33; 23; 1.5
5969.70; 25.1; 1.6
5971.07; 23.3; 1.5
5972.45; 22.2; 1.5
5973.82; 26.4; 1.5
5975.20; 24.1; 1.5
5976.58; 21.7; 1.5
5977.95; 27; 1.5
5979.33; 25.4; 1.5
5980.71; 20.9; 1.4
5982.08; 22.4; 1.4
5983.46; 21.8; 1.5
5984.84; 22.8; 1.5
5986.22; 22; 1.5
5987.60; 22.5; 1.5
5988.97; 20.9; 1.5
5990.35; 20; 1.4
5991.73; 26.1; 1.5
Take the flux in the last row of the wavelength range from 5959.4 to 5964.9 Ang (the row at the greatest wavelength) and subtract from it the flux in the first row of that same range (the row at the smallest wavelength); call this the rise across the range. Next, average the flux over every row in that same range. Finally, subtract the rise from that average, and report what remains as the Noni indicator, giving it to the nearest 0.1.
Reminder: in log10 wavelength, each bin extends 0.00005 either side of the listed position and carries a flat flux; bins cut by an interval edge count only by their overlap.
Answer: 28.0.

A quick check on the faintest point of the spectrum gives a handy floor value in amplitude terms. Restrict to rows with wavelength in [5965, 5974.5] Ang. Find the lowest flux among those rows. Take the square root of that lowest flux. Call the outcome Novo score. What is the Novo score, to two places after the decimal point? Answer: 4.71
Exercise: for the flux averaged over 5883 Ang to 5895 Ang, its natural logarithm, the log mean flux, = 2.90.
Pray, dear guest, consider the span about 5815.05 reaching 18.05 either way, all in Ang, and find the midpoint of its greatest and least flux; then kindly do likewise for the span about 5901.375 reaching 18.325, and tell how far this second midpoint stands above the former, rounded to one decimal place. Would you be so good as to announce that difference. -4.2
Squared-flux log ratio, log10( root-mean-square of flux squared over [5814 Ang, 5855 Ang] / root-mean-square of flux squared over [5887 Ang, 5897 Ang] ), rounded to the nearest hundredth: 0.32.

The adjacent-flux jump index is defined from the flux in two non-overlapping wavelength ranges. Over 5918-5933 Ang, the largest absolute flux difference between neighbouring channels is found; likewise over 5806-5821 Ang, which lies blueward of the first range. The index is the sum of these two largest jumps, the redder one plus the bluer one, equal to 5.5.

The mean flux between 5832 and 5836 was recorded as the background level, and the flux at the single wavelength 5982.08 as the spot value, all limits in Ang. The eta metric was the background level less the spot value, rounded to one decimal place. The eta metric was 2.6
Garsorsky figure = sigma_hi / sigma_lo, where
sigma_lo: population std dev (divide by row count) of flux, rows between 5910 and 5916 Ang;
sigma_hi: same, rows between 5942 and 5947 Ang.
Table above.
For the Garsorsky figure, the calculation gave 1.3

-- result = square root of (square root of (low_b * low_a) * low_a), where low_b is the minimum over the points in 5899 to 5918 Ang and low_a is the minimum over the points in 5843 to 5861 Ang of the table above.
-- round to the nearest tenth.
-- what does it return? 20.7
